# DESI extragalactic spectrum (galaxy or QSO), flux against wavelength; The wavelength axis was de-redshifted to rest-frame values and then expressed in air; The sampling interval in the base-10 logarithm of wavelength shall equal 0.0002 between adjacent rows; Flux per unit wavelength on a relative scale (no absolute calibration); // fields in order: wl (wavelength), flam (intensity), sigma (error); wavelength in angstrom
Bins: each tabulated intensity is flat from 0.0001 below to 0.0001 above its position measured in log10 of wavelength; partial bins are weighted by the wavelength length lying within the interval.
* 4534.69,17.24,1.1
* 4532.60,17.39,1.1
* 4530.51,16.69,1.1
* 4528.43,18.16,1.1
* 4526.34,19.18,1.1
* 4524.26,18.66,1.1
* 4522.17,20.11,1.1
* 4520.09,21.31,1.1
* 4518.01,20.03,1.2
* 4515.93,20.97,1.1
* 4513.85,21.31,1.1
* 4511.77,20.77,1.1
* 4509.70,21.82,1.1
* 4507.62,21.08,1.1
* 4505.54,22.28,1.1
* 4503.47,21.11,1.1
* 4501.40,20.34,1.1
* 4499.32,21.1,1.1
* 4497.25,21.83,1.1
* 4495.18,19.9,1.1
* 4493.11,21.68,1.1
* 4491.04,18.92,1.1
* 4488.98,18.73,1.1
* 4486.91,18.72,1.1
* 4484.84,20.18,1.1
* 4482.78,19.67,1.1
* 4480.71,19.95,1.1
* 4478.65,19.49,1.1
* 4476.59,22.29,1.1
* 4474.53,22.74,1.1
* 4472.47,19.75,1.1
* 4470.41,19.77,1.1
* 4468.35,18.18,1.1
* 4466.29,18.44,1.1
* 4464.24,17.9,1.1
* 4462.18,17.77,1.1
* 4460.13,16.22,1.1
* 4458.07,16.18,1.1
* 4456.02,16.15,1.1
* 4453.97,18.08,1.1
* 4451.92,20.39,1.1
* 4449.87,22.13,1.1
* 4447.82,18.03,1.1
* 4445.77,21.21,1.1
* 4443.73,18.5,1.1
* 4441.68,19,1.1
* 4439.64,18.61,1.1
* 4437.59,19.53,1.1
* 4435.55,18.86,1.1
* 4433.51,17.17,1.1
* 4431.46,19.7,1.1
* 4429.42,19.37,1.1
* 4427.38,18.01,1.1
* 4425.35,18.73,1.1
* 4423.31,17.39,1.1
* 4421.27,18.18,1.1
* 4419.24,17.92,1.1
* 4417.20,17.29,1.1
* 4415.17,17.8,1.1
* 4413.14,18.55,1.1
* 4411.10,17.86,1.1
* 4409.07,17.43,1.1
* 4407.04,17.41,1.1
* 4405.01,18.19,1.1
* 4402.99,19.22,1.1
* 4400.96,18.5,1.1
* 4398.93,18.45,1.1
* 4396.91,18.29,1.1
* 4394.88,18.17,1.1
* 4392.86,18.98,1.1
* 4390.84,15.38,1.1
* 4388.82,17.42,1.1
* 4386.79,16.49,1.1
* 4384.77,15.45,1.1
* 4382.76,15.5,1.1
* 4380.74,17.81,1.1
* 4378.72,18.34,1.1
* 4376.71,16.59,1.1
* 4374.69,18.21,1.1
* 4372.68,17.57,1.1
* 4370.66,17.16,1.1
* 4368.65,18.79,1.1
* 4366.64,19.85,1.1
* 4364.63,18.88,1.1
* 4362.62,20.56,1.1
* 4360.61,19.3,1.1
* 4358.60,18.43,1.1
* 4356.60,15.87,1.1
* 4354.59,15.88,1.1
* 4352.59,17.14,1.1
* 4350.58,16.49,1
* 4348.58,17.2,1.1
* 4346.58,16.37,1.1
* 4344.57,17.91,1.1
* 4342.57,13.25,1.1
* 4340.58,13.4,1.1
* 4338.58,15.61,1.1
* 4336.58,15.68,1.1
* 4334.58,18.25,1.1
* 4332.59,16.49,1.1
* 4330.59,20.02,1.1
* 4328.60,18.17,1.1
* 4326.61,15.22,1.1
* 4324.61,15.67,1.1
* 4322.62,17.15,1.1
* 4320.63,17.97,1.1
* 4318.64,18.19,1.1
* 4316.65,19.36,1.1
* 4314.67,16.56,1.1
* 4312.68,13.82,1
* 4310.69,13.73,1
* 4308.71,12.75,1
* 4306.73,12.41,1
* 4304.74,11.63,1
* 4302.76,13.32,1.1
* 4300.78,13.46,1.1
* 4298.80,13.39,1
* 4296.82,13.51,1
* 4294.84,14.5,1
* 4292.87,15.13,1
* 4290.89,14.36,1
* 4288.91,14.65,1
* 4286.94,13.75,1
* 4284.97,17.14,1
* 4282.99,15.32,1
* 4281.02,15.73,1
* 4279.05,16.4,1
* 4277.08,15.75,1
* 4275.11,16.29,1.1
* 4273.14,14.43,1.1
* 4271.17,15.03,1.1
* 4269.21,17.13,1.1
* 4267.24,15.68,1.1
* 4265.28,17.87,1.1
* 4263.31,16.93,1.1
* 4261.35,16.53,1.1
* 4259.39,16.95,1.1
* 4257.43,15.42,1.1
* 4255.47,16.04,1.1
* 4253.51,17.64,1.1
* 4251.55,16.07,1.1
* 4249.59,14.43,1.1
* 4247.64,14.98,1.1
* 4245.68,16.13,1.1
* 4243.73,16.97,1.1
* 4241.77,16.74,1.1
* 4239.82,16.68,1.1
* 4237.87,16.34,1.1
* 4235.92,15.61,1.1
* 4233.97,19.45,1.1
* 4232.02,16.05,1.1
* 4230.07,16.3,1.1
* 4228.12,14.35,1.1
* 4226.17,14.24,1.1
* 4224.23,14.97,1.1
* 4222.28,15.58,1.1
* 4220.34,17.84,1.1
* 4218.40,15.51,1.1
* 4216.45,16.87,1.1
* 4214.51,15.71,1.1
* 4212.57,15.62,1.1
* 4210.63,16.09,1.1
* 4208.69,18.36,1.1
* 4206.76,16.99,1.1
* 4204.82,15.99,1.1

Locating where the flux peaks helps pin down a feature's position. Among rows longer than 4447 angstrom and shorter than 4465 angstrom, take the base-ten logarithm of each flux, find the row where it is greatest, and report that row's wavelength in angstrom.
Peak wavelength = 4449.87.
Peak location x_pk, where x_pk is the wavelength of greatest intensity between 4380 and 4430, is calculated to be 4429.42 angstrom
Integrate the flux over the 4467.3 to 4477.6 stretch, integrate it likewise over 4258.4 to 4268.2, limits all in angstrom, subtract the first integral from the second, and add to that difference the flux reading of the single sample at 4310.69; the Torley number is -33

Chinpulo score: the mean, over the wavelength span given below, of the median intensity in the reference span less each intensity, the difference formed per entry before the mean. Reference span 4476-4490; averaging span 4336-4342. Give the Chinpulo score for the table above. 5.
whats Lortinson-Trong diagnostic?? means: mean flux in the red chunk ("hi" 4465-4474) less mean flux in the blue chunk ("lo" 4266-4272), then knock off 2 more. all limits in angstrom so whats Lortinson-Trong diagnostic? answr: 1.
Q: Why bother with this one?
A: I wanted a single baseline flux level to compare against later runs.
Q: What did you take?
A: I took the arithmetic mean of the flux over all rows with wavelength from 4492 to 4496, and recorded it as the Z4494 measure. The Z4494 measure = 20.8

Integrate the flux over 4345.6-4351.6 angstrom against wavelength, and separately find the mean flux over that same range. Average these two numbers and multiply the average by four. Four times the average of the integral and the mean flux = 234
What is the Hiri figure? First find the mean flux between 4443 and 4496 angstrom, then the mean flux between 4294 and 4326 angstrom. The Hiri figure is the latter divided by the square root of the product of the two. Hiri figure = 0.878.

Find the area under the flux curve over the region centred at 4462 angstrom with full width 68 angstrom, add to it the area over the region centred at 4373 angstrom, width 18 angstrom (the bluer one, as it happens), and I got 1630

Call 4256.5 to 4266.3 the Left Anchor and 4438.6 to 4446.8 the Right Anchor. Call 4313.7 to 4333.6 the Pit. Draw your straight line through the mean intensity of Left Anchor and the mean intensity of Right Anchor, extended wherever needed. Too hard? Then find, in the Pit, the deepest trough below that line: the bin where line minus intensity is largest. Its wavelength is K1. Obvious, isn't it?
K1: 4326.61 angstrom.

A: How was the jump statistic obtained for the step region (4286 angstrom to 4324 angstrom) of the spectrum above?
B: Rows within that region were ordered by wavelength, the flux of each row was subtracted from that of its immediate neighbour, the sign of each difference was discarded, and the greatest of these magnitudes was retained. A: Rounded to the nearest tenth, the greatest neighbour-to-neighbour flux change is 2.8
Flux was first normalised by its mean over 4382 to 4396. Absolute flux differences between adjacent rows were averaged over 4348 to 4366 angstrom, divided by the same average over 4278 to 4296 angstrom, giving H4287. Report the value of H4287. 1.014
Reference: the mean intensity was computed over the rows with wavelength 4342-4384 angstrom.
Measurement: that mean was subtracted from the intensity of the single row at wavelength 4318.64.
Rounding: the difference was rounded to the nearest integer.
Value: 1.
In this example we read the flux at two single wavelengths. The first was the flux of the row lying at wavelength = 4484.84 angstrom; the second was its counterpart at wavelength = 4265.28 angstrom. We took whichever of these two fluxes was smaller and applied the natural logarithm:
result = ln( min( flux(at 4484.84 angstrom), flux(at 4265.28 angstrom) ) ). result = 2.88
